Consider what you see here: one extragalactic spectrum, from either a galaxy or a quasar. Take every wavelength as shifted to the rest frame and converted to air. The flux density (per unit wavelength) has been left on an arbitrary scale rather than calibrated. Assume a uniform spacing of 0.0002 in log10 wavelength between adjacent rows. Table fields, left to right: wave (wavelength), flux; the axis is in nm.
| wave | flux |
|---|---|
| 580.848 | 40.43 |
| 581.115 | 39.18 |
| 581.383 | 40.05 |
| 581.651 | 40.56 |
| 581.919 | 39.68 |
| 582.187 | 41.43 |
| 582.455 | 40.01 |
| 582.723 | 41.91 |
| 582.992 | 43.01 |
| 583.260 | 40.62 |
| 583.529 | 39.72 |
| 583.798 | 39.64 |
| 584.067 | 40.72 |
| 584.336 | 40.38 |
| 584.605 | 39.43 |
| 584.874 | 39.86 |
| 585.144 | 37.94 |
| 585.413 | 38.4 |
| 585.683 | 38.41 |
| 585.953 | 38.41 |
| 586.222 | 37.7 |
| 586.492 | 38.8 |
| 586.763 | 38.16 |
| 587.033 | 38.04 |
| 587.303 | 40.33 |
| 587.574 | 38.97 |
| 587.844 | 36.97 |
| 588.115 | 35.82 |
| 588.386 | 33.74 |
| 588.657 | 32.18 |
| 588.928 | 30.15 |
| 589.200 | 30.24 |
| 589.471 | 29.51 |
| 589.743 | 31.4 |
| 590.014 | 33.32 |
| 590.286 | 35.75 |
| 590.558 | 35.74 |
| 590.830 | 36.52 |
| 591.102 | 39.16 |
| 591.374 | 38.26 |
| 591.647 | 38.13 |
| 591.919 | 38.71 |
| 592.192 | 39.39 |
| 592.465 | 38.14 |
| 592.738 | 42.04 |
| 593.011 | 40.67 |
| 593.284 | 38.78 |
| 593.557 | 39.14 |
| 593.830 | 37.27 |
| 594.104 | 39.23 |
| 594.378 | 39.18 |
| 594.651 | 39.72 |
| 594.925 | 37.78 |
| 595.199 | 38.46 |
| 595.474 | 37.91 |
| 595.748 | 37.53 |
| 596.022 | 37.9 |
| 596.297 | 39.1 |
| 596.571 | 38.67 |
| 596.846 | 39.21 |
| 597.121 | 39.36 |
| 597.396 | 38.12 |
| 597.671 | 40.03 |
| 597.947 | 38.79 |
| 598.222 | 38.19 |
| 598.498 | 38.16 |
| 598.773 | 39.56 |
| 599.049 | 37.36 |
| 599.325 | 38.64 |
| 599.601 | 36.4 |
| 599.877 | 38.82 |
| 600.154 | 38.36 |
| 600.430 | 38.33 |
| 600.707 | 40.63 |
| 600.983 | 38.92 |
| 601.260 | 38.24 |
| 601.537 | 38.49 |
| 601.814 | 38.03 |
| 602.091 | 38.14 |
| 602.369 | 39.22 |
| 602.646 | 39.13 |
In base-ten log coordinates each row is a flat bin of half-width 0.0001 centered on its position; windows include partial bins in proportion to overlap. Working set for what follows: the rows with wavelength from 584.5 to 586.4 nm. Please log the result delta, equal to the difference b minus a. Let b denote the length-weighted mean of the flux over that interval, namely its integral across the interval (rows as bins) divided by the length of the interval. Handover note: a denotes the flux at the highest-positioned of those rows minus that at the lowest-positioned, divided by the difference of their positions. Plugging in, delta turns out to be 39.7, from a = -1.1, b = 38.6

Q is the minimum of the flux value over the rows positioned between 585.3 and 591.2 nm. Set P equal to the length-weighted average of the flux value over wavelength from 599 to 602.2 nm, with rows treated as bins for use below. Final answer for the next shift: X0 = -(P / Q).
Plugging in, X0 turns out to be -1.30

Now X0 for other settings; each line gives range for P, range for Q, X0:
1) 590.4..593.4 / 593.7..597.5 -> -1.04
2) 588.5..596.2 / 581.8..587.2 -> -0.98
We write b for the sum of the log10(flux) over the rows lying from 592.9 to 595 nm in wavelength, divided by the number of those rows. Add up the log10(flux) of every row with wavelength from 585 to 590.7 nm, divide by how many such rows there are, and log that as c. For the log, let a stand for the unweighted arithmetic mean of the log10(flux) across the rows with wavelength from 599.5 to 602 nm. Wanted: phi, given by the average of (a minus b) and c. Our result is 0.773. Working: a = 1.58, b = 1.59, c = 1.55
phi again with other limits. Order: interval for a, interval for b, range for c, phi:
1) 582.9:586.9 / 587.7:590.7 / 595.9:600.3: 0.831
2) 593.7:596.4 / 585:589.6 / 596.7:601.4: 0.808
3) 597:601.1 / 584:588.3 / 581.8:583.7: 0.806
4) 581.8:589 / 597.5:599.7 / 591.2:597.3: 0.795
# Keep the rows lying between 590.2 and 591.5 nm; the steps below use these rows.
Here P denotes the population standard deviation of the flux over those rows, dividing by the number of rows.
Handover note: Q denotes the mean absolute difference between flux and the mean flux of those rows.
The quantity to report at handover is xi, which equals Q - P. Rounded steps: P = 1.39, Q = 1.3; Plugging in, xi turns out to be -0.09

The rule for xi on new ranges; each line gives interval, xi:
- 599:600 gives -0.06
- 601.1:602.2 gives -0.03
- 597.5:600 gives -0.22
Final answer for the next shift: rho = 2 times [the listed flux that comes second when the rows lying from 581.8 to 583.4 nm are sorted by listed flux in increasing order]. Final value 80.0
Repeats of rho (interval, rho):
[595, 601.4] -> 74.7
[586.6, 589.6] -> 60.3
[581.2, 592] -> 60.3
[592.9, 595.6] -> 75.6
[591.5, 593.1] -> 76.3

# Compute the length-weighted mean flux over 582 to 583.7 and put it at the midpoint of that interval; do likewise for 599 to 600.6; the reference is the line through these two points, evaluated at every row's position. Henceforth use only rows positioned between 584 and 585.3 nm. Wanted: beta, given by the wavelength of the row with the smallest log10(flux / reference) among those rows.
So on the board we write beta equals 585.144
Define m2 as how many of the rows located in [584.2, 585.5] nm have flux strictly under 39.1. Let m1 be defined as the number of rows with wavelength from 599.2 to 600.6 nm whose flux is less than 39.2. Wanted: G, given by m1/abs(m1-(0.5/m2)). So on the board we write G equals 1.05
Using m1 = 5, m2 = 2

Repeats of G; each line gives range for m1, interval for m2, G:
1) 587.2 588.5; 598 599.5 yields 1.03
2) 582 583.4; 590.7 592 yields 0.00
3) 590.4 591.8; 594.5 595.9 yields 1.03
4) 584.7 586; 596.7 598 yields 1.07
